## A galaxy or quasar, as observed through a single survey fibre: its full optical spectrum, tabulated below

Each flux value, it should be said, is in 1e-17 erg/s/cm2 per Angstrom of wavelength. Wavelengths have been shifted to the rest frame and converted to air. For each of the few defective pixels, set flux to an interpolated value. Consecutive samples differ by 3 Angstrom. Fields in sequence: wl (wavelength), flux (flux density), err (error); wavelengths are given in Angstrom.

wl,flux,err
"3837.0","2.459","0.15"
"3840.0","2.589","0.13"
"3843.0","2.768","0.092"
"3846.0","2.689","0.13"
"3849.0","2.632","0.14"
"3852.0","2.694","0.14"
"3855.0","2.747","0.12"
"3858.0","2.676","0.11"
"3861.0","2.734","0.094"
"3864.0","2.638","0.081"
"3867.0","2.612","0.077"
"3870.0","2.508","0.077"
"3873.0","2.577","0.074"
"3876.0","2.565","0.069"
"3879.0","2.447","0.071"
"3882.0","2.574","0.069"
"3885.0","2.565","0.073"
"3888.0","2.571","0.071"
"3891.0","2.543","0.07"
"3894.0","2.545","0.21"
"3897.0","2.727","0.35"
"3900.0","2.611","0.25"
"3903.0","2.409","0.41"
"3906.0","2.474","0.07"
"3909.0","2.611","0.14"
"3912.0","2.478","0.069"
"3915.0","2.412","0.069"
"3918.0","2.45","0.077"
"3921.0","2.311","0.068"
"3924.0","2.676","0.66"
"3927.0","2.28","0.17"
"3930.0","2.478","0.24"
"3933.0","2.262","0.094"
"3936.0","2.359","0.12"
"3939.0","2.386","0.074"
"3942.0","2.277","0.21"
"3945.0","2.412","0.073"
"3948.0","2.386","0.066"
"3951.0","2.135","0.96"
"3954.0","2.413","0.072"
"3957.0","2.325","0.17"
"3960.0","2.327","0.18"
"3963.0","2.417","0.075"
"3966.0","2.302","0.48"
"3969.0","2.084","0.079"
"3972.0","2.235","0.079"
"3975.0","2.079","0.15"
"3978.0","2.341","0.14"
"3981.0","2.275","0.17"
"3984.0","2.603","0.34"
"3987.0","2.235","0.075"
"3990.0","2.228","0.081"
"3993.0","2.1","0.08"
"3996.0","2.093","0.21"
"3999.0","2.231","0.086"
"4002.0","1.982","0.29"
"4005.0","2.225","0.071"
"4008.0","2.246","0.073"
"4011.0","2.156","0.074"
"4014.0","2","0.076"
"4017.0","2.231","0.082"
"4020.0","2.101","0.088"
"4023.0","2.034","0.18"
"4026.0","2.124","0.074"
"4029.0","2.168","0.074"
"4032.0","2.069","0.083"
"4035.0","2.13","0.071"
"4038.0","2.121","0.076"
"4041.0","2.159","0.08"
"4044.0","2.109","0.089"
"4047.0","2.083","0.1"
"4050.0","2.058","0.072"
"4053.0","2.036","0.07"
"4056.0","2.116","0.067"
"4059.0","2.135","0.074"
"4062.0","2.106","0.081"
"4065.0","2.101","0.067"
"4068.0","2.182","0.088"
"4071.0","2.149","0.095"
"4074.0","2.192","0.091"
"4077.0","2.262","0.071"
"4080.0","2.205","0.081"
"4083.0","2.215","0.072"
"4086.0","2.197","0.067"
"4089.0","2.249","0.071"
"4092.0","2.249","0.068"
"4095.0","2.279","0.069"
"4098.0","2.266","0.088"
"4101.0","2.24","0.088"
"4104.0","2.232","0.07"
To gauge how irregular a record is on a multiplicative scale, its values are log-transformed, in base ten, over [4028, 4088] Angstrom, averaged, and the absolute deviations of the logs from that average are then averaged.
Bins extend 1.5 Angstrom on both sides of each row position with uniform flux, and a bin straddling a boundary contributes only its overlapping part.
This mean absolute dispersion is 0.010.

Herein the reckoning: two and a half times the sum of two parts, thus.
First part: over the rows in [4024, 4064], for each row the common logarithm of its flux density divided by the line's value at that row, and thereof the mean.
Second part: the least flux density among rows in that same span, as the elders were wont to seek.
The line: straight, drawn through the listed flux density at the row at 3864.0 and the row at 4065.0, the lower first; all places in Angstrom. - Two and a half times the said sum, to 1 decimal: 5.1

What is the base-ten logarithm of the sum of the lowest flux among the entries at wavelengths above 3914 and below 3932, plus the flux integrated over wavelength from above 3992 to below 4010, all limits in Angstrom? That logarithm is 1.61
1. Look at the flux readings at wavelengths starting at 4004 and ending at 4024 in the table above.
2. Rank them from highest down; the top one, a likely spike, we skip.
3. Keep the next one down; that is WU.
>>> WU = 2.231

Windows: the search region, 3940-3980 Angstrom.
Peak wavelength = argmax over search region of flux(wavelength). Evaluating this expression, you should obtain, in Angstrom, 3963.0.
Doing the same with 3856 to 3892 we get 3861.0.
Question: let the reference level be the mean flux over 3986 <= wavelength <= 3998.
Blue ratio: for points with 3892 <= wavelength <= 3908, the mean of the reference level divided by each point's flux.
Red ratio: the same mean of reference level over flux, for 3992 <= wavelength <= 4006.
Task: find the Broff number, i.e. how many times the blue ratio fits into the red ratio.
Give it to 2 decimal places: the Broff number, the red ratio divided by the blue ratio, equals 1.20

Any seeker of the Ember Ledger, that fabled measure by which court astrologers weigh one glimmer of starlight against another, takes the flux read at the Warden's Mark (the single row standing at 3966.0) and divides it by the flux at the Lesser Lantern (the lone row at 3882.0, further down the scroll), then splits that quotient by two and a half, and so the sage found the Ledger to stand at 0.36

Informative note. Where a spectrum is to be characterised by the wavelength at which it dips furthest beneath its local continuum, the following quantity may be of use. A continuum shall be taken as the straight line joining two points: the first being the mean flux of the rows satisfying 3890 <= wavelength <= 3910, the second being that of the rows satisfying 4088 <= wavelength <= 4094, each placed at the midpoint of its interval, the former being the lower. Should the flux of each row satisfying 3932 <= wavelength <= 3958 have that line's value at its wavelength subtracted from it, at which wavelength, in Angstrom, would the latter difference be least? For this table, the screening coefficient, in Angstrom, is 3951.0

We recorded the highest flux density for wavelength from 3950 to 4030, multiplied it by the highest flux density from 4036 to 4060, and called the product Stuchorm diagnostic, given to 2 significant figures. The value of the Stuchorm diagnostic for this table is 5.6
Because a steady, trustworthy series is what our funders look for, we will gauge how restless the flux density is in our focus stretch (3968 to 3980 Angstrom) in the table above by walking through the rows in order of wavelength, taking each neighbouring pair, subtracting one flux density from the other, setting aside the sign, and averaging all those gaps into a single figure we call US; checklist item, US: 0.19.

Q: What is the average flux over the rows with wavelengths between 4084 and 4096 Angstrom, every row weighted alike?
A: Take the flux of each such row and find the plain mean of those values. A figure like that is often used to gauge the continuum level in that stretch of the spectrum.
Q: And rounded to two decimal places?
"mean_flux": 2.24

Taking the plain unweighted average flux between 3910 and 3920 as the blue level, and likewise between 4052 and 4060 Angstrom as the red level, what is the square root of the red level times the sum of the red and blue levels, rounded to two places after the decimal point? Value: 3.09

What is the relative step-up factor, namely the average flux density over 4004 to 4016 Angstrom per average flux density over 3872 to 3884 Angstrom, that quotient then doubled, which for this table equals 1.70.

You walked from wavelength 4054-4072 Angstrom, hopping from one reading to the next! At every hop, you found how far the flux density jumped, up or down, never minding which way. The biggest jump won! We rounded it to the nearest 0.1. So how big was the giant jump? 0.1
